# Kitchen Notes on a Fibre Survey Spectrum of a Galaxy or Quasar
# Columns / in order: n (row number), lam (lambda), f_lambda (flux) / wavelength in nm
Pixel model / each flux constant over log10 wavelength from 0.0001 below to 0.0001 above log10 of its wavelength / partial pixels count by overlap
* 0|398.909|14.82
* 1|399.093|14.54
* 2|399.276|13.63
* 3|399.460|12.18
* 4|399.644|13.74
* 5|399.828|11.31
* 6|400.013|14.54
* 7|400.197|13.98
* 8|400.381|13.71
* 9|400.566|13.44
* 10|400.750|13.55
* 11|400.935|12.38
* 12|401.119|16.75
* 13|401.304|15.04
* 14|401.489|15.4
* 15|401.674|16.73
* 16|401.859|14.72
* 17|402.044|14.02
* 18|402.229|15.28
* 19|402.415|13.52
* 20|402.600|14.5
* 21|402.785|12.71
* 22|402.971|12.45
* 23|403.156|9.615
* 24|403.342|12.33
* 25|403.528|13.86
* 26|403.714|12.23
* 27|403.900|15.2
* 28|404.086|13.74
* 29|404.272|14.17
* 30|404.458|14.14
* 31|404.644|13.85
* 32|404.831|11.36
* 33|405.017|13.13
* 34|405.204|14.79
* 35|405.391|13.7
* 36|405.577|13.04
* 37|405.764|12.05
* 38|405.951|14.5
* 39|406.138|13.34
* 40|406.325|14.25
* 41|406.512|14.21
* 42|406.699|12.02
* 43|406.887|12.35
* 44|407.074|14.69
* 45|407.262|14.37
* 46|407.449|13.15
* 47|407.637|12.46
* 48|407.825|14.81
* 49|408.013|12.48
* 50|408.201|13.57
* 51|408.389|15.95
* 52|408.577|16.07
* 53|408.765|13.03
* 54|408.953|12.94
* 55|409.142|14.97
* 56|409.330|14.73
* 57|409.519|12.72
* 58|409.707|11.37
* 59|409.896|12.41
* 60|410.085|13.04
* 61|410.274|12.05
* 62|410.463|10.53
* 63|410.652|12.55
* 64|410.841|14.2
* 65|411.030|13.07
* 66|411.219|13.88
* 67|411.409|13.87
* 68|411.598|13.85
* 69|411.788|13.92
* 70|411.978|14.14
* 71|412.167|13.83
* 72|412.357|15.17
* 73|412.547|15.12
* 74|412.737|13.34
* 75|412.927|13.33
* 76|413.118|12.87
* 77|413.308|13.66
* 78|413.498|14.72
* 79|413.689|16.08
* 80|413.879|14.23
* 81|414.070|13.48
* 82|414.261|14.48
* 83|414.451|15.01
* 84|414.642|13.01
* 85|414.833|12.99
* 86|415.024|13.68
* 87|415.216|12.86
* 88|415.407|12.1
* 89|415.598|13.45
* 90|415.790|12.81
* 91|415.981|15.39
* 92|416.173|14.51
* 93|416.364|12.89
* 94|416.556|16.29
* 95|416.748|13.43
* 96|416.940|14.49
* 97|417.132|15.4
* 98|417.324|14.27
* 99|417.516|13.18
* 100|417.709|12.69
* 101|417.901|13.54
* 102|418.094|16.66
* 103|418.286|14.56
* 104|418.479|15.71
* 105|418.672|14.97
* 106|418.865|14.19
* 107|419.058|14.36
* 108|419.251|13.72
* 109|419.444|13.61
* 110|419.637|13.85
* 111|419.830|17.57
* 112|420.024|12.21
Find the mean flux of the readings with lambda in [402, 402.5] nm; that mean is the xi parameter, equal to 14.3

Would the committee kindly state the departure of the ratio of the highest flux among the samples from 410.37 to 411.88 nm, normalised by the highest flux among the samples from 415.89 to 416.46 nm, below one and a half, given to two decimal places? 0.58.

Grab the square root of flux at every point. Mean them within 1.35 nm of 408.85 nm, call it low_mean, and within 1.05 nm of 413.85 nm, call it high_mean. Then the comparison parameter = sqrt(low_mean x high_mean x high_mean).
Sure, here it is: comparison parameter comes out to 7.17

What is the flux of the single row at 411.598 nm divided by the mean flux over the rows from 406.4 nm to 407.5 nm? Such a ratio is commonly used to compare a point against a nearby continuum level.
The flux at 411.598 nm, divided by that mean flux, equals 1.03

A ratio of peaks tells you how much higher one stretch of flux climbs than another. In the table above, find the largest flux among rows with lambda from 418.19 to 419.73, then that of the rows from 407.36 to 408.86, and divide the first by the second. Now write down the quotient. 0.978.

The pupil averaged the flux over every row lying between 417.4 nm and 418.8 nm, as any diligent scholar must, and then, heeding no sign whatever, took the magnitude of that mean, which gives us 14.5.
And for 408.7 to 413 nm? 13.4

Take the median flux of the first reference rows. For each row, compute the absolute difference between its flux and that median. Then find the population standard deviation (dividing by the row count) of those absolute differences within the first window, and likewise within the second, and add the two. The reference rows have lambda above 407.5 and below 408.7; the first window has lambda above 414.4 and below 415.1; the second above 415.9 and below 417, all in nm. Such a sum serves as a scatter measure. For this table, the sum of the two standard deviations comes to 0.91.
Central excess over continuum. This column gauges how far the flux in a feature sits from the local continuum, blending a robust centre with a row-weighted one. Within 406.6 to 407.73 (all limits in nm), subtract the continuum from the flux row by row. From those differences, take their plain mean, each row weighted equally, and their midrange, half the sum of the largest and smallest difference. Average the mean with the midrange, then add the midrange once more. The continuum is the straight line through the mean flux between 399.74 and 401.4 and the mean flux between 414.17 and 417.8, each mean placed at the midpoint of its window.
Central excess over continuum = -1.1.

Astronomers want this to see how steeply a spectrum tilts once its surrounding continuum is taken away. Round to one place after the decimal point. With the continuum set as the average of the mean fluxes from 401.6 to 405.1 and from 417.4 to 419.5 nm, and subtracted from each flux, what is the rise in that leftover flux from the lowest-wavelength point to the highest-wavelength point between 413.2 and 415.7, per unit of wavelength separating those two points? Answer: -0.1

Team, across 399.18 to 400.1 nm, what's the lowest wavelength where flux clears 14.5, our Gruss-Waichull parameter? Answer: 400.013 nm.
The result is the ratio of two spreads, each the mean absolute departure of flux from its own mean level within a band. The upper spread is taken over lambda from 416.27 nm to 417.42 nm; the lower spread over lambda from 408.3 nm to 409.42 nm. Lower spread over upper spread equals 1.2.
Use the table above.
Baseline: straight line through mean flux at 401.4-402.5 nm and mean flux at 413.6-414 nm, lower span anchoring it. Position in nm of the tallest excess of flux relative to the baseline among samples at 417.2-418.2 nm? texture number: 418.094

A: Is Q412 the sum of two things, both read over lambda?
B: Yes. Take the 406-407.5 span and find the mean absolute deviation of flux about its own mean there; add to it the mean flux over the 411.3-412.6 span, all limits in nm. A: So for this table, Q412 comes 15.1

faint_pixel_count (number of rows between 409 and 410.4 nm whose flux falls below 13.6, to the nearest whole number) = 5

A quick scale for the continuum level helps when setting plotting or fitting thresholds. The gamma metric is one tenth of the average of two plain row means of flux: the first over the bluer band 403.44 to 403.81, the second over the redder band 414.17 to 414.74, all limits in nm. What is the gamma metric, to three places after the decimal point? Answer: 1.361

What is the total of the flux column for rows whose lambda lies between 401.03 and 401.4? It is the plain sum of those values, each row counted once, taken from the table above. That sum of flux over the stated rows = 31.8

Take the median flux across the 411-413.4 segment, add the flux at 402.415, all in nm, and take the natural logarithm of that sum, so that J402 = 3.31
